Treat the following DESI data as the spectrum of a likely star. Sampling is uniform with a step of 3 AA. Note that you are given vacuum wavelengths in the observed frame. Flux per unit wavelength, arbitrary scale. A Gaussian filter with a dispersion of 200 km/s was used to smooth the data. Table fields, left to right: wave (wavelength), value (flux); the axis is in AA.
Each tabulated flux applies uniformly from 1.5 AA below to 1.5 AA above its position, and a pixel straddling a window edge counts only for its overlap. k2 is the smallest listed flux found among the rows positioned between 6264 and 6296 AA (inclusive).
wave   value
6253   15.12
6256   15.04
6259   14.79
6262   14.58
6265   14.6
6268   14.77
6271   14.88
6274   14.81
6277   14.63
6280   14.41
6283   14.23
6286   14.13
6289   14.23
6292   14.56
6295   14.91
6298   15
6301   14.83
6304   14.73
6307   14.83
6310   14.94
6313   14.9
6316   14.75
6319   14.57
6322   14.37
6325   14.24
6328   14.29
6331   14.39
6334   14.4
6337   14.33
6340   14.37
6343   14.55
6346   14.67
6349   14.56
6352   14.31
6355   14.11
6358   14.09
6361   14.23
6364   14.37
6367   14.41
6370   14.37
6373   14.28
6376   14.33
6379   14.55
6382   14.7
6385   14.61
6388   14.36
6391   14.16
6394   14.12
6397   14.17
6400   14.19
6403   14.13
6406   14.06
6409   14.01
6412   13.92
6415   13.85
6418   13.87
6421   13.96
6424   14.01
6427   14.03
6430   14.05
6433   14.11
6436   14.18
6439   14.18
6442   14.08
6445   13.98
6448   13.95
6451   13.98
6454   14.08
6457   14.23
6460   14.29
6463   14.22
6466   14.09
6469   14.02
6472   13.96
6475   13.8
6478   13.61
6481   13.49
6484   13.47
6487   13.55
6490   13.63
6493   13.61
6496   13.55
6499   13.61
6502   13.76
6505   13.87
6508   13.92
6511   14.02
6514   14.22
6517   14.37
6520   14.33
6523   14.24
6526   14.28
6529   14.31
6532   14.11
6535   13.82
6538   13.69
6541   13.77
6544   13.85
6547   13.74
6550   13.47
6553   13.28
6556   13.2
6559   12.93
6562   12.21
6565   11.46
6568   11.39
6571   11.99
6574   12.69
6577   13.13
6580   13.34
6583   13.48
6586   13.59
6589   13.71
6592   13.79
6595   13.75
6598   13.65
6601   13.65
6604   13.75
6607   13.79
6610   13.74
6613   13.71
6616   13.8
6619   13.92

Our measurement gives 14.13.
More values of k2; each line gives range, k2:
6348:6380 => 14.09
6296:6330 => 14.24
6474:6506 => 13.47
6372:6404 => 14.12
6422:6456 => 13.95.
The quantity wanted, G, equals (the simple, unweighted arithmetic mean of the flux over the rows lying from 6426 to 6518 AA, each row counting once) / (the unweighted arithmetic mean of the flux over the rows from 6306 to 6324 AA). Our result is 0.95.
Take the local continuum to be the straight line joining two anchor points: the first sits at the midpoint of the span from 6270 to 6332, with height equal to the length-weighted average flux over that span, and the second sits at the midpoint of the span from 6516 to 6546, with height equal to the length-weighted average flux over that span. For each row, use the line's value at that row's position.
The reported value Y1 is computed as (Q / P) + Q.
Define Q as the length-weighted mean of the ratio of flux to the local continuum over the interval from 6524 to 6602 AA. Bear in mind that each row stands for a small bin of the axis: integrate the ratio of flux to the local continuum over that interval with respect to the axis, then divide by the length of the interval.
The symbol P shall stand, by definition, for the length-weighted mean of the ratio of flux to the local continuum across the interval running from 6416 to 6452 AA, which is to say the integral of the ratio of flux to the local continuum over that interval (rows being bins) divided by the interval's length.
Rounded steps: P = 0.982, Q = 0.952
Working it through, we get 1.922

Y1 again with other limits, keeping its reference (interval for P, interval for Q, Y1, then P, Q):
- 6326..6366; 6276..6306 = 2.002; 0.990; 0.996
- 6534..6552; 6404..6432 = 1.975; 0.976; 0.976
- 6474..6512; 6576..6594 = 1.974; 0.966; 0.970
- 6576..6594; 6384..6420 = 1.995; 0.970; 0.982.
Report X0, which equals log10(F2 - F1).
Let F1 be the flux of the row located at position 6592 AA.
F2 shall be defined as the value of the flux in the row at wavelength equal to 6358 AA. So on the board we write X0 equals -0.52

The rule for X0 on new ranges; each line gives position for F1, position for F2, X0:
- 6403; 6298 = -0.06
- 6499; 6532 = -0.30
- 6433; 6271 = -0.11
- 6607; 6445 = -0.72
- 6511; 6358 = -1.15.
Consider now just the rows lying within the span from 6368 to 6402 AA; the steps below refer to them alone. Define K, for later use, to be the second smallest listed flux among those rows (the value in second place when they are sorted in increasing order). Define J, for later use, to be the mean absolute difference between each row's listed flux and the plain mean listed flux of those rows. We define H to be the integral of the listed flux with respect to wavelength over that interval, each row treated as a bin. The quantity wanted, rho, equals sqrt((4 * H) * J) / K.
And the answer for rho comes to 1.22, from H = 488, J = 0.15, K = 14.16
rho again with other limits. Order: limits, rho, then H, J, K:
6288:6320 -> 1.21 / 472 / 0.17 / 14.56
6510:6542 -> 1.39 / 452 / 0.20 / 13.77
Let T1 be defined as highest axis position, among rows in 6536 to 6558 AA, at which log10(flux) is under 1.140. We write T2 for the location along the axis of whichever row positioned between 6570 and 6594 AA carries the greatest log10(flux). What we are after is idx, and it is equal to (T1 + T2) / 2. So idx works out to 6574.0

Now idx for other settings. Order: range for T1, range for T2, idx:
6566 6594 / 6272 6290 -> 6433.0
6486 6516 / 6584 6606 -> 6547.0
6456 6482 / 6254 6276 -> 6368.5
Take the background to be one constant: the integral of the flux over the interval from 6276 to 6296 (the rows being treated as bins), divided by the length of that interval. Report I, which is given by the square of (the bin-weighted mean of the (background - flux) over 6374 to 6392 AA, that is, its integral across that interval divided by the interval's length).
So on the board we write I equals 0.001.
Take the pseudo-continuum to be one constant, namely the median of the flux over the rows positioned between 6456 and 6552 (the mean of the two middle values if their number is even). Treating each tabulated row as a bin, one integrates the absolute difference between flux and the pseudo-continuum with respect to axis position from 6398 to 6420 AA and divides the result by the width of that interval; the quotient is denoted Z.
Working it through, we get 0.15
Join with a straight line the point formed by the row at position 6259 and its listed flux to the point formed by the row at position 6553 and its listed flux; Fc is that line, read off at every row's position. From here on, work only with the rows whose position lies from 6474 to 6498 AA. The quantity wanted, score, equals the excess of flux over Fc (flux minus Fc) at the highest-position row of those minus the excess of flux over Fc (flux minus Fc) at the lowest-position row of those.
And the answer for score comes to -0.14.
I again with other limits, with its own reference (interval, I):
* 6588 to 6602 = 0.510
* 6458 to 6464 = 0.029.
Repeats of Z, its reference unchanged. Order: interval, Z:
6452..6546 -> 0.25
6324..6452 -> 0.36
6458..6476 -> 0.23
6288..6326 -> 0.83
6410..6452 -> 0.15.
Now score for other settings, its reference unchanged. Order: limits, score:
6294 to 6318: -0.05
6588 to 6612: 0.14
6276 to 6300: 0.48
